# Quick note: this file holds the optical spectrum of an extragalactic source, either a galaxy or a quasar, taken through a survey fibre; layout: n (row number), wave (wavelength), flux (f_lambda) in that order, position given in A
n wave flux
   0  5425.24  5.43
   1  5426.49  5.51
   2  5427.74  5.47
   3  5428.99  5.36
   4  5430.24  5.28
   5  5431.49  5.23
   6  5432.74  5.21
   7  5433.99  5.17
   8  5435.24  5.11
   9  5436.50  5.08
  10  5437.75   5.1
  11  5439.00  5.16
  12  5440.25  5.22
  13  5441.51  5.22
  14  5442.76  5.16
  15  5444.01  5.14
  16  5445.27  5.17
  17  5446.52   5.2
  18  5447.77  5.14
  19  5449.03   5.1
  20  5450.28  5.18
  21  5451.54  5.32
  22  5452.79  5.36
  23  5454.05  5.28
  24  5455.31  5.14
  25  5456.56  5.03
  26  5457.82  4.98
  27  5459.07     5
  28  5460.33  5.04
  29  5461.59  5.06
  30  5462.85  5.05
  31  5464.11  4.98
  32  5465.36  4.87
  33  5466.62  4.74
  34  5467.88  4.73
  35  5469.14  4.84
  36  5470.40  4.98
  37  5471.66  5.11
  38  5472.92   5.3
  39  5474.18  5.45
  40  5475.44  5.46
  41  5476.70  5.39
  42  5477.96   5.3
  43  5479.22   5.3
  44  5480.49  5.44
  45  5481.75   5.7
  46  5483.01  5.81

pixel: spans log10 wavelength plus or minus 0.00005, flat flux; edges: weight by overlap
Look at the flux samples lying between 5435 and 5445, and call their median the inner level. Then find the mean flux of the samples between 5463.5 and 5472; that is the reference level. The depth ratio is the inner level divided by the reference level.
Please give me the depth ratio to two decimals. 1.05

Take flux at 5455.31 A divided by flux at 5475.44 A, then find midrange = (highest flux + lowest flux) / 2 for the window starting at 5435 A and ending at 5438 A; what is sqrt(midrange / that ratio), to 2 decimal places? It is 2.33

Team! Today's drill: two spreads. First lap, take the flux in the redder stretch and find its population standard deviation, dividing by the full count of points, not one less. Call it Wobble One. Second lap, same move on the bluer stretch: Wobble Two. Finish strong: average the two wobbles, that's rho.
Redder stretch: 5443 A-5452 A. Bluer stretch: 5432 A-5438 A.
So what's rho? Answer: 0.06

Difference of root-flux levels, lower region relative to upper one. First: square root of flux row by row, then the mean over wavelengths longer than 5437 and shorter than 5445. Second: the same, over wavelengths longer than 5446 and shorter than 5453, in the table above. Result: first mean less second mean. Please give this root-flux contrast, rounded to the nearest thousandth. -0.011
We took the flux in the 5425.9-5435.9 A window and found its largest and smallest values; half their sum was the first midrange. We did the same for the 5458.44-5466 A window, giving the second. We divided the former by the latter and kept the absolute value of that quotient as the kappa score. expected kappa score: 1.07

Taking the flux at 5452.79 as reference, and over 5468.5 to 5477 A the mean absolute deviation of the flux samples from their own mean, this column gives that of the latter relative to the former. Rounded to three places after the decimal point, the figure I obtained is 0.039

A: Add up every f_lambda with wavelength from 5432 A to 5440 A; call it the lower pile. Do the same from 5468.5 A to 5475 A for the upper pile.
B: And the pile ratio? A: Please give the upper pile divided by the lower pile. 0.8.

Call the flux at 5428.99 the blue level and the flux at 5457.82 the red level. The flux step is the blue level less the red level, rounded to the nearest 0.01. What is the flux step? 0.38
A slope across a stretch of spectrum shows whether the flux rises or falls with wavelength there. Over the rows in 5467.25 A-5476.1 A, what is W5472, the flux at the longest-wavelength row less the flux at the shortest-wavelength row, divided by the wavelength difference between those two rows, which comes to 0.10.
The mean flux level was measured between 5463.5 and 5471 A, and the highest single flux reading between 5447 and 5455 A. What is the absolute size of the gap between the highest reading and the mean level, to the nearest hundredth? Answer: 0.50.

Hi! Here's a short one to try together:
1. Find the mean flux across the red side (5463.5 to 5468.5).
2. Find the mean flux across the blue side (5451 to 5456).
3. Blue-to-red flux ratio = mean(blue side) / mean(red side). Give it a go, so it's 1.09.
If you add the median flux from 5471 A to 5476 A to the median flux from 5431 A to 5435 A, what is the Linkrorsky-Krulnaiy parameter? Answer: 10.6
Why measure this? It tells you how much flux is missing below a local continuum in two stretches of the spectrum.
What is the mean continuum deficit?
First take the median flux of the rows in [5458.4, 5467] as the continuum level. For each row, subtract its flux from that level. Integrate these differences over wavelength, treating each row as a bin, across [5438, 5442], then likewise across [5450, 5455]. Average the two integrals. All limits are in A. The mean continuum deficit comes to -1.1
